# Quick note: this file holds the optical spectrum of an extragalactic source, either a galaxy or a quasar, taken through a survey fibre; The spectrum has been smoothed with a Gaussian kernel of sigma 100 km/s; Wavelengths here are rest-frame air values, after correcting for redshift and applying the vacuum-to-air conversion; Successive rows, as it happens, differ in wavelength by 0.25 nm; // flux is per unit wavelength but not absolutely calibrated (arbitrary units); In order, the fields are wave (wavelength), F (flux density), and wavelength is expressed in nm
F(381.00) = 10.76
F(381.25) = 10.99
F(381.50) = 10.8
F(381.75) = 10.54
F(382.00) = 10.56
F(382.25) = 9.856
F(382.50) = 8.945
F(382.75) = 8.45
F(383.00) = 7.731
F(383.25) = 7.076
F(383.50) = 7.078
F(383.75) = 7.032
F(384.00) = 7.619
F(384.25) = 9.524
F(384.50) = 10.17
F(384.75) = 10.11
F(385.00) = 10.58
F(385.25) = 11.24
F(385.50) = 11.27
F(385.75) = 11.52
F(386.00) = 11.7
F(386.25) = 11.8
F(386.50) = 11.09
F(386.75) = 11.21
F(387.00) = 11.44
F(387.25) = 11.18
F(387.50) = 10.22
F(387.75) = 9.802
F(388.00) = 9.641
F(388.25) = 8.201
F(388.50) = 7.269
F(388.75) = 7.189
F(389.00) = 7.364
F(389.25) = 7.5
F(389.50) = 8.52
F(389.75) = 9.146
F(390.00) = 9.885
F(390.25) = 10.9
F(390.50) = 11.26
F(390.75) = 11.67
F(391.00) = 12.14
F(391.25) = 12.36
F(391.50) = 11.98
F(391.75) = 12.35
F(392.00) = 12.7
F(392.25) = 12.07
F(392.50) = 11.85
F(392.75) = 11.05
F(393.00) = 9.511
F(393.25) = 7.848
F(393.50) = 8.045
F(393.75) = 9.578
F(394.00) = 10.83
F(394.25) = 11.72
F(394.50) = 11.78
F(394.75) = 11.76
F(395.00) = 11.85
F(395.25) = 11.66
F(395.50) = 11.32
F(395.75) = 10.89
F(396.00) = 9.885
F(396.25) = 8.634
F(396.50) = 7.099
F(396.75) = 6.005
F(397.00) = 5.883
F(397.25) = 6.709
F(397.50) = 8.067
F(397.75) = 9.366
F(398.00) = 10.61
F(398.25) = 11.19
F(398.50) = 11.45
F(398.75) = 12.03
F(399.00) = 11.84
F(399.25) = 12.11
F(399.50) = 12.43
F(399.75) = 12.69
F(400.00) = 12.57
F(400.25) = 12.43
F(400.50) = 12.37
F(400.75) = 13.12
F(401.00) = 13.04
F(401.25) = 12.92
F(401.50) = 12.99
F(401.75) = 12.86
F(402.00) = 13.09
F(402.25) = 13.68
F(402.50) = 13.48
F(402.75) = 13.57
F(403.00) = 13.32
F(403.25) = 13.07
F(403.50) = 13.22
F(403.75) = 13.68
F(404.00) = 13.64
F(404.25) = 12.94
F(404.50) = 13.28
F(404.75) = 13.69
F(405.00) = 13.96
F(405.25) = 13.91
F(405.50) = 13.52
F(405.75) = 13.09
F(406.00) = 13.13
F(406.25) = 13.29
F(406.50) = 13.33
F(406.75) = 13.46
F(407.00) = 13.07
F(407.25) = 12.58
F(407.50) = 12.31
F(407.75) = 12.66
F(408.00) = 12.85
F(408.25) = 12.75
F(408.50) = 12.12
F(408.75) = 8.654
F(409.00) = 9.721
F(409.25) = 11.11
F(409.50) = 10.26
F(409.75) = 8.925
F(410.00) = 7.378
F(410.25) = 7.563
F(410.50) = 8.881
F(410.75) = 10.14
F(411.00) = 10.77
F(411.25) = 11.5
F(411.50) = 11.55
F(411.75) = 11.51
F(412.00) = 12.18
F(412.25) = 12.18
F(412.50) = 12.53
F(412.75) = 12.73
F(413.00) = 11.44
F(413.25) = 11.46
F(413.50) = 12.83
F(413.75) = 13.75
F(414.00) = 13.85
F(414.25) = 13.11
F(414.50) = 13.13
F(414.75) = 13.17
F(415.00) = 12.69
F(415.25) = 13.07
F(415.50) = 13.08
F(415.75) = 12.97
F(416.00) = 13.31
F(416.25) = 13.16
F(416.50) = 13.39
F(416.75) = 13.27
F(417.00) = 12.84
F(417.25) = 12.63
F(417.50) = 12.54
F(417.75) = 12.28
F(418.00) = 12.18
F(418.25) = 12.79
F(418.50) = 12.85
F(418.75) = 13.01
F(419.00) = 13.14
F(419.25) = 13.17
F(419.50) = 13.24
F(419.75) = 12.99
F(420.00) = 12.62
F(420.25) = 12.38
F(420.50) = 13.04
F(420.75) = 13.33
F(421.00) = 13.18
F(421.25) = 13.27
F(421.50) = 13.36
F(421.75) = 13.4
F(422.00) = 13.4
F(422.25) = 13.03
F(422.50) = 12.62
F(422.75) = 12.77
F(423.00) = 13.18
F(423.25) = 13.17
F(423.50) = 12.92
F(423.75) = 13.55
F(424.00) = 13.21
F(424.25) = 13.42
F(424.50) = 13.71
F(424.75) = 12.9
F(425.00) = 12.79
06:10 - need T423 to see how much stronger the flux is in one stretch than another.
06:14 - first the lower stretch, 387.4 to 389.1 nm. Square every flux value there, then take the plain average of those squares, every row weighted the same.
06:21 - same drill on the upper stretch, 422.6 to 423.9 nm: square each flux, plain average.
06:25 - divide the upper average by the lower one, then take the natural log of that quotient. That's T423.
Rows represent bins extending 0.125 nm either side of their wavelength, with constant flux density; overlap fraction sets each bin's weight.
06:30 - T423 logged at 0.84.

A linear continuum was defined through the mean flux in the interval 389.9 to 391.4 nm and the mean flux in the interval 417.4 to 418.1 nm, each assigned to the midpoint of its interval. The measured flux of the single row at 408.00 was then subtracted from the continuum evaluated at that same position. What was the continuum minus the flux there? -1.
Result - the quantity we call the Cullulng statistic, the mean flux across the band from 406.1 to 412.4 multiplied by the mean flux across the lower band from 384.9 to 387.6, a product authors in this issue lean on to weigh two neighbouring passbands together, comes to 126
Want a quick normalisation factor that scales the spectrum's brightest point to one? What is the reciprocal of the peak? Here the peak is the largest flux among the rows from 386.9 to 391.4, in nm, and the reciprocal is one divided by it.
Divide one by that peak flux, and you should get 0.0809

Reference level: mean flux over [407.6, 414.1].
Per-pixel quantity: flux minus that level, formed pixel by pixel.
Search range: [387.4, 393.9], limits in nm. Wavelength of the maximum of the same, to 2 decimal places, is 392.00 nm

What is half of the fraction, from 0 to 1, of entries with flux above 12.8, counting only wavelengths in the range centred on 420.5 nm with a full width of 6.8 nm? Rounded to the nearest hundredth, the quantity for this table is 0.33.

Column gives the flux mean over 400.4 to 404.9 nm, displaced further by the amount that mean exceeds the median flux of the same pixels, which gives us 13.3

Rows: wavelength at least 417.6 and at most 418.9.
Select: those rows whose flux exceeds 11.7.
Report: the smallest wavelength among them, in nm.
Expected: 417.75 nm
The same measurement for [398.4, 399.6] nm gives 398.75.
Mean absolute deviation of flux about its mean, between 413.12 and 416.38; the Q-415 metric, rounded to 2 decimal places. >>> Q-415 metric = 0.34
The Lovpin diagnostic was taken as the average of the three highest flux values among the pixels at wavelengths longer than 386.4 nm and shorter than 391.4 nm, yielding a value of 12.1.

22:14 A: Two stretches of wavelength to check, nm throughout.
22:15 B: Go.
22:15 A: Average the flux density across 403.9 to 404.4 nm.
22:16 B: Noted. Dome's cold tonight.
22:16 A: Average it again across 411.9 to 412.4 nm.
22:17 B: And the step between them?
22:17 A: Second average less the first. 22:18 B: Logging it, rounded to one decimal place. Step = -1.1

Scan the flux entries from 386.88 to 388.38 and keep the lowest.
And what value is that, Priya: 8.201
